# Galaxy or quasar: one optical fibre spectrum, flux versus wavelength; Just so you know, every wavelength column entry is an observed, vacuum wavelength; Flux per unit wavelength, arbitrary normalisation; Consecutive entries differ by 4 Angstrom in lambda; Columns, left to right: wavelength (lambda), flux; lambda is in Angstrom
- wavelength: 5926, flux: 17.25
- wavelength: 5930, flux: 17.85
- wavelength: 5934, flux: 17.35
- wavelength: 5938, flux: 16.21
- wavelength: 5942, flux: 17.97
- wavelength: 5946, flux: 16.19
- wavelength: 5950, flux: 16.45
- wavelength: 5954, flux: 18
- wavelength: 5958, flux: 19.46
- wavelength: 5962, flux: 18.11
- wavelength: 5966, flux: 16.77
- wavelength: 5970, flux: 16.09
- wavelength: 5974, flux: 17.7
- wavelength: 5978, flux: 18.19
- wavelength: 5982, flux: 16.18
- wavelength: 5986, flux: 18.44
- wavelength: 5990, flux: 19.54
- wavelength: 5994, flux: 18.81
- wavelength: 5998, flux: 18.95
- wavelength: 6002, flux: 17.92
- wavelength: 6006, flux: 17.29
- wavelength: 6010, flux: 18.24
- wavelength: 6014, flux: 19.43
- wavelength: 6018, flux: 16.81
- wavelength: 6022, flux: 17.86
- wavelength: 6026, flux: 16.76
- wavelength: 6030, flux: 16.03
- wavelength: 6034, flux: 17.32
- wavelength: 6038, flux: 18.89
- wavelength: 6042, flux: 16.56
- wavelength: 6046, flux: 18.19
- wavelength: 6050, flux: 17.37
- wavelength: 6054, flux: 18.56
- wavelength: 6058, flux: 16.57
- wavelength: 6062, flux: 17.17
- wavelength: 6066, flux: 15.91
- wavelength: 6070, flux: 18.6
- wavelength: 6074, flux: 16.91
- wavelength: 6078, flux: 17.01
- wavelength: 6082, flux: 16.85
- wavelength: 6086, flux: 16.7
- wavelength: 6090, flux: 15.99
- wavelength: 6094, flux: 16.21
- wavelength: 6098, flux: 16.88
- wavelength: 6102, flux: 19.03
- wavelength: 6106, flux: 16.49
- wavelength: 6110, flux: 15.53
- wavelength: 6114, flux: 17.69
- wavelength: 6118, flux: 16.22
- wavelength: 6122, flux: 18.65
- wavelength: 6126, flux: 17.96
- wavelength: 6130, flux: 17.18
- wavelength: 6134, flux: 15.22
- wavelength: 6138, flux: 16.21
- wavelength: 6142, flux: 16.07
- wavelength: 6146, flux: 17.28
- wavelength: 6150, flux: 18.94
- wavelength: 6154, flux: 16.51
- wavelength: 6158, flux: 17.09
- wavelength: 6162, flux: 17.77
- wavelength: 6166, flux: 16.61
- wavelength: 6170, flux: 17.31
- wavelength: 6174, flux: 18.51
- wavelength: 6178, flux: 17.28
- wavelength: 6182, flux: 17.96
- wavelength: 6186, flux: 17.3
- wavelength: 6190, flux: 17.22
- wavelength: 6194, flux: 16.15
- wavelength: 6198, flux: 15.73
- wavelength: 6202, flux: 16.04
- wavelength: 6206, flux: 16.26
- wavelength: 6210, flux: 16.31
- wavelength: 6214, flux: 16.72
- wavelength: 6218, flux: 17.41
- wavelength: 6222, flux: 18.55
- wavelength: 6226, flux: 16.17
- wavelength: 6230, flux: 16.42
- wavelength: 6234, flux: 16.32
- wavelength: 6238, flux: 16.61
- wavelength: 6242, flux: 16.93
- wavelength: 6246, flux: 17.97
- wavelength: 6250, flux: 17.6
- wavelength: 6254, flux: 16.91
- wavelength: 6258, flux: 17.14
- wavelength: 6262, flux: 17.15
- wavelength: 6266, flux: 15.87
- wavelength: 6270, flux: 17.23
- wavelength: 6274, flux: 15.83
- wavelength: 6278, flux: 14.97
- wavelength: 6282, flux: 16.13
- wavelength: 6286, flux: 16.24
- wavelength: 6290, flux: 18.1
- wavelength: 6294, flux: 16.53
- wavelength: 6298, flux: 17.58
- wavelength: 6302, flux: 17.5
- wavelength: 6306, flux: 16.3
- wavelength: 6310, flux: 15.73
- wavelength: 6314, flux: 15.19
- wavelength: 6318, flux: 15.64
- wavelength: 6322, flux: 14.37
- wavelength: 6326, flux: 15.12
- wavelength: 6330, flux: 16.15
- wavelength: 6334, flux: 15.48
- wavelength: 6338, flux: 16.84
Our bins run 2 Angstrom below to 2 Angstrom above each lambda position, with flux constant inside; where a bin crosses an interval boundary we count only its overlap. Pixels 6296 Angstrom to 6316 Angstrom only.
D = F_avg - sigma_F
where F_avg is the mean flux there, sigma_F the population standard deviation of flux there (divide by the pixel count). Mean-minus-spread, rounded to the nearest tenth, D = 15.5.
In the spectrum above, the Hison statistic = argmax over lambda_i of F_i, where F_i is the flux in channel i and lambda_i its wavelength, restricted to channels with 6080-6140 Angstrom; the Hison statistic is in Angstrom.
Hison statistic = 6102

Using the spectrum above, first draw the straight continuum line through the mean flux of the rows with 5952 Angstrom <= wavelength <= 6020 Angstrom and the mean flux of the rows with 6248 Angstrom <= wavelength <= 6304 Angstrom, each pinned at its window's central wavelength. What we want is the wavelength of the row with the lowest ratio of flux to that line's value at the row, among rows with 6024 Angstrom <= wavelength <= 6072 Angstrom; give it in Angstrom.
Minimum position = 6030 Angstrom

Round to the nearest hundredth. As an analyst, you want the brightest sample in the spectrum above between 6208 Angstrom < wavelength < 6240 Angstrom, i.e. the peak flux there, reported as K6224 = 18.55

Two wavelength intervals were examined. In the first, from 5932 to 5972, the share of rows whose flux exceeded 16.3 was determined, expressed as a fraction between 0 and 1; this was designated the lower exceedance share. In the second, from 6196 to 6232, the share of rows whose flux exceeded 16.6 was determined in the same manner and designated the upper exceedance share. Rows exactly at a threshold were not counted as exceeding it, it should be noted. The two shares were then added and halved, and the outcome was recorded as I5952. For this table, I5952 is 0.52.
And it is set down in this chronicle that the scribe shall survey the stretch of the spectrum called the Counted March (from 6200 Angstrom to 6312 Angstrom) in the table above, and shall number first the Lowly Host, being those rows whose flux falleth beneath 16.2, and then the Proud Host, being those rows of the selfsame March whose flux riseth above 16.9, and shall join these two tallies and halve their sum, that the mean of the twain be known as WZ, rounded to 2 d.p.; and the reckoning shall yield 9.50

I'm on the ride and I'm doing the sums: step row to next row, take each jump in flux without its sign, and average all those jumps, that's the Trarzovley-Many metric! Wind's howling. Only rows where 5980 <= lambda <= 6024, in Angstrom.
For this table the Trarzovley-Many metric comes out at 1.17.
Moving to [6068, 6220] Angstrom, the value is 0.96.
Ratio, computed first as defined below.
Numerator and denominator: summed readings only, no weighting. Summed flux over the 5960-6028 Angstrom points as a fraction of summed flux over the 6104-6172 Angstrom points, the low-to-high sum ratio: 1.05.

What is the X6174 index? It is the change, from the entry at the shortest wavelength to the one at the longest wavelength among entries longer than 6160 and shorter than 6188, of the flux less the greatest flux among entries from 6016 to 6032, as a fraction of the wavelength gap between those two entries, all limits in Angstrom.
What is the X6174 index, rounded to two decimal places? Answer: -0.02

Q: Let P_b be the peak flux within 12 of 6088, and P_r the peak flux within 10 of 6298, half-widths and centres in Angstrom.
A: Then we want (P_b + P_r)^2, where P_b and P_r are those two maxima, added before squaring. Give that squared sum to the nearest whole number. 1233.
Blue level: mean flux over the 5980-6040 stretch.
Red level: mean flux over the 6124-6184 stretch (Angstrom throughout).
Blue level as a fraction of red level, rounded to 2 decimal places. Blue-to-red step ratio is 1.04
